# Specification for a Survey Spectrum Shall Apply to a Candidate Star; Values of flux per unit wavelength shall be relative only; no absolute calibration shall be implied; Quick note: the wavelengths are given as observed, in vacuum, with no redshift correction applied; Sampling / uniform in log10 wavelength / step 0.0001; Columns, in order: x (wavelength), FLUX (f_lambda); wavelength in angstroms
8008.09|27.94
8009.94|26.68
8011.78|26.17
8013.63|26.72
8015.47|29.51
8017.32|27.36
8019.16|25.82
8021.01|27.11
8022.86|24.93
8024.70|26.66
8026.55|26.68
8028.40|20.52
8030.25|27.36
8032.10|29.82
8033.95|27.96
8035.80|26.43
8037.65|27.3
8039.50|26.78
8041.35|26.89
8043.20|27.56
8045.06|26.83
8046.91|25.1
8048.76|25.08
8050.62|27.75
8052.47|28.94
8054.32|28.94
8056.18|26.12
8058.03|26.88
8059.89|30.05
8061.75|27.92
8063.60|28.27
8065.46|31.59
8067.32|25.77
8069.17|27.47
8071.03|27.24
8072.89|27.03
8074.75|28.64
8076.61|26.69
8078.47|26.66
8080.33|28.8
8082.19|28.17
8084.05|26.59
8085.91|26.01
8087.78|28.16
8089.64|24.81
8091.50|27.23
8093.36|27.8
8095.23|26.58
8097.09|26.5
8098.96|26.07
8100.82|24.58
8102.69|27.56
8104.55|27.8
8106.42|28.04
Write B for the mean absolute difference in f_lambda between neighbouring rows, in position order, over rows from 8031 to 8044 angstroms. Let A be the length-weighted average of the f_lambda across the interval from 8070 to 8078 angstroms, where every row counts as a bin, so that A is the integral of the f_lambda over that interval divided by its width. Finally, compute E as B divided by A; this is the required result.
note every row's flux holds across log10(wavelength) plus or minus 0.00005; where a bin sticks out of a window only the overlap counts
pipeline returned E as 0.03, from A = 27.3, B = 0.9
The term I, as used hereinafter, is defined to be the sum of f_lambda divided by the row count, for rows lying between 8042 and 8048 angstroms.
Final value 26.5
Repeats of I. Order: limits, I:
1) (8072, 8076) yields 27.8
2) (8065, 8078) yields 27.8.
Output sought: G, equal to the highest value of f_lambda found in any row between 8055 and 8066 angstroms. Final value 31.59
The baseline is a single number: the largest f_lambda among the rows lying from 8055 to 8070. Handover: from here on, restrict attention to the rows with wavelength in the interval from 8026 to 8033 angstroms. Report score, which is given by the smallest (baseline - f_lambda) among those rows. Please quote 1.8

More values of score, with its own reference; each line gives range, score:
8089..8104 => 3.8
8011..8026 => 2.1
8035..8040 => 4.3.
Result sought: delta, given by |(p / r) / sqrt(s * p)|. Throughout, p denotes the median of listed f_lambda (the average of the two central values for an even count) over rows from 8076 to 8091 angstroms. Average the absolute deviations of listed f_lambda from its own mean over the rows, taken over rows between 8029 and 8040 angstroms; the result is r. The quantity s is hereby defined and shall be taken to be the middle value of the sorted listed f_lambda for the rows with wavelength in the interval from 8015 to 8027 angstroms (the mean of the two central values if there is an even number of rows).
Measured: 1.2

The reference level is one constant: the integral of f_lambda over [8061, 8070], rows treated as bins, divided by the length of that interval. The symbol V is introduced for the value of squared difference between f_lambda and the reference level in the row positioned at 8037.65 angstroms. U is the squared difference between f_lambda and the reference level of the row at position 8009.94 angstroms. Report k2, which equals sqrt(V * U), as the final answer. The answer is 1.5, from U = 2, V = 0.9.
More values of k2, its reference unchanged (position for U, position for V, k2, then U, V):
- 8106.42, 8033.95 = 0.1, 0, 0.1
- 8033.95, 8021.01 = 0.3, 0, 1.3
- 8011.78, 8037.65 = 2.0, 4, 0.9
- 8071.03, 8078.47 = 1.6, 1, 2.5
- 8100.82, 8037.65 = 3.5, 13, 0.9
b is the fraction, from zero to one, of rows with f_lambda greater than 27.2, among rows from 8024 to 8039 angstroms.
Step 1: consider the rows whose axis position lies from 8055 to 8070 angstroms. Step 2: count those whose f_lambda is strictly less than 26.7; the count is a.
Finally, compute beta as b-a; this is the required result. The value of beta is -1.5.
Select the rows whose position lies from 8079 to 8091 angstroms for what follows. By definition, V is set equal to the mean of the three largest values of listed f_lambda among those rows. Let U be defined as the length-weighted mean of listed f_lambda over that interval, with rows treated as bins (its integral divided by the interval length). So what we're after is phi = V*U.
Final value 769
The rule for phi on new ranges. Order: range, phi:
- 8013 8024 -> 754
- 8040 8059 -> 771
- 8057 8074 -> 840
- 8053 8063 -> 812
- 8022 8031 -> 678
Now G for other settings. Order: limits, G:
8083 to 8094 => 28.16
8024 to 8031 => 27.36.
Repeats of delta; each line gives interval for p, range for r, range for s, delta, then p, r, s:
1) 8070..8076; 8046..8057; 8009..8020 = 0.6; 27.2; 1.6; 26.7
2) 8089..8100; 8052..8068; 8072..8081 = 0.7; 26.5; 1.4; 27.0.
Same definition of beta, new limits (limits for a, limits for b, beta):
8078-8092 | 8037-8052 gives -3.6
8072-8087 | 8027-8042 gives -3.5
